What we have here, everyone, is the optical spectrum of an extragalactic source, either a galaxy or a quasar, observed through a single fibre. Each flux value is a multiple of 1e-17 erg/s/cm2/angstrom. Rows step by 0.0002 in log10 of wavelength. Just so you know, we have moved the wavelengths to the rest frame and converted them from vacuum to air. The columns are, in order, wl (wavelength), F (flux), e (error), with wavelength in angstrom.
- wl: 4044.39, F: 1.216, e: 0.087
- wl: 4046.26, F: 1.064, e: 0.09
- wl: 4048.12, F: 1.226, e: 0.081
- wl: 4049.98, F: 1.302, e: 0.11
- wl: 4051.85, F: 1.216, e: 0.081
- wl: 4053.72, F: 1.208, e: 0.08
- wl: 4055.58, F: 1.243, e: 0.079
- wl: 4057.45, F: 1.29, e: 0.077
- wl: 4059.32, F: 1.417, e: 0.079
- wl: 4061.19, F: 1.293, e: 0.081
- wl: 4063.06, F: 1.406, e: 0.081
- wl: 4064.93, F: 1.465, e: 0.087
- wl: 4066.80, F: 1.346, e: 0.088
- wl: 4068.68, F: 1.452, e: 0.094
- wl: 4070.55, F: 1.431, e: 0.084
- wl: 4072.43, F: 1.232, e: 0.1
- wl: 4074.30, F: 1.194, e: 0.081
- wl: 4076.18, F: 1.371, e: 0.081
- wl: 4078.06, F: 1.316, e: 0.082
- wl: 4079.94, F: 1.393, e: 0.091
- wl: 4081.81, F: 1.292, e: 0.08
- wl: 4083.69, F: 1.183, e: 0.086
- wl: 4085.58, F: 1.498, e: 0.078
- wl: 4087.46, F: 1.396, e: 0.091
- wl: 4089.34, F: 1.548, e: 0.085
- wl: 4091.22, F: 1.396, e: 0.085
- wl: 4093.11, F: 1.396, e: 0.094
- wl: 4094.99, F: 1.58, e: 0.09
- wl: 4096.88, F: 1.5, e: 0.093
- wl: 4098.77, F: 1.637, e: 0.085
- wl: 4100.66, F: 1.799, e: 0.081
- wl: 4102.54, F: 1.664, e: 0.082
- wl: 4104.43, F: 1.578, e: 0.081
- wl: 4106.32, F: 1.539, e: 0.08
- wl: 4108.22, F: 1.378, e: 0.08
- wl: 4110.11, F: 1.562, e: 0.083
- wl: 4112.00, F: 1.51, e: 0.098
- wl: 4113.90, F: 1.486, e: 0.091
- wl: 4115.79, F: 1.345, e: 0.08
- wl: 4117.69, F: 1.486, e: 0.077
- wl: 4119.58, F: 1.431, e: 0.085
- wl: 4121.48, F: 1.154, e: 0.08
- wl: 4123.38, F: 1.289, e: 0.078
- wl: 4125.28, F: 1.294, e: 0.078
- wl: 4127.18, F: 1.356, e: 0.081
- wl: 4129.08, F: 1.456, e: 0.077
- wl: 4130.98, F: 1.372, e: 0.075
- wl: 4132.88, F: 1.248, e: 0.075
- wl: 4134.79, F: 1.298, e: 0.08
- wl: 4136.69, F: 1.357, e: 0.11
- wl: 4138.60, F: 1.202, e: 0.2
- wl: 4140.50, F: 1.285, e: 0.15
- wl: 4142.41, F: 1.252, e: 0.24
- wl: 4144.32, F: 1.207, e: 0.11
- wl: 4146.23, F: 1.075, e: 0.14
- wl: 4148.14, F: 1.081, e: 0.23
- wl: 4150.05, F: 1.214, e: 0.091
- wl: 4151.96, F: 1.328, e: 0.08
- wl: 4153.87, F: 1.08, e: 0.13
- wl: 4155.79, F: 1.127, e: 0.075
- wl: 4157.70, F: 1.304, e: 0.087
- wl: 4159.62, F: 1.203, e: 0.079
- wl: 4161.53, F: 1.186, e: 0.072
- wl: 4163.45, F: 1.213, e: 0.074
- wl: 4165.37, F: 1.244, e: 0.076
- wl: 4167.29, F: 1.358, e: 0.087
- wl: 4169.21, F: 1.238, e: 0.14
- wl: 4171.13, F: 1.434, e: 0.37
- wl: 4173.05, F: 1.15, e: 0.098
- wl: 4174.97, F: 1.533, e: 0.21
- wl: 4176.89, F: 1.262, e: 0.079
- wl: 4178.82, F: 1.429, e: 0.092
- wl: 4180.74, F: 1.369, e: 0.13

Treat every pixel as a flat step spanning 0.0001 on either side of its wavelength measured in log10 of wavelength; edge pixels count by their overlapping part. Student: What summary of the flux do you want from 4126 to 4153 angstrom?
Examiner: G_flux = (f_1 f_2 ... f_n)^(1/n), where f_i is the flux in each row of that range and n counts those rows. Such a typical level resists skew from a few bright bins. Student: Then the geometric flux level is 1.26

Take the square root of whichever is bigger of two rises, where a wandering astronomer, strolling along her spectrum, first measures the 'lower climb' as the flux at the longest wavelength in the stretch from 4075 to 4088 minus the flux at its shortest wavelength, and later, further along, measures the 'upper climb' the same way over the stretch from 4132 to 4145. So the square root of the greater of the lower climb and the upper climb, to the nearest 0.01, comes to 0.16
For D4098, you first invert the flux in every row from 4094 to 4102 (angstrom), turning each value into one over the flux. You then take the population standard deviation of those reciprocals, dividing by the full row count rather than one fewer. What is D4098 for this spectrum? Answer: 0.040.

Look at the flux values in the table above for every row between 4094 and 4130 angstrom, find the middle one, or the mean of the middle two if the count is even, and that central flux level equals 1.49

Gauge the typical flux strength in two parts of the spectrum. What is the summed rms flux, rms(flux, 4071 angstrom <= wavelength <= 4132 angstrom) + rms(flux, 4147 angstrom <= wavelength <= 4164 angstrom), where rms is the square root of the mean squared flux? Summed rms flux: 2.63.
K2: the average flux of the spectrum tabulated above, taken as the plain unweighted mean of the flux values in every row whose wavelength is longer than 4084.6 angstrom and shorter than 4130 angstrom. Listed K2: 1.47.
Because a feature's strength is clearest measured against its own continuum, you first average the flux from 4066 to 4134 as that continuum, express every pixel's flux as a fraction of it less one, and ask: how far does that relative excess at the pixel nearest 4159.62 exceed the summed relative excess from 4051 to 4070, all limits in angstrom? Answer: 0.5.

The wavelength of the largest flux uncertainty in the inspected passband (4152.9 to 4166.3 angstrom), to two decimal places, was 4153.87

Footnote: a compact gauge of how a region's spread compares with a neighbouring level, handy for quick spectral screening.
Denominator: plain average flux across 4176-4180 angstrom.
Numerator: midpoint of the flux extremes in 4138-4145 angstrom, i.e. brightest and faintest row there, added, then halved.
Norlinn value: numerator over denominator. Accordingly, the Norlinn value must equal 0.92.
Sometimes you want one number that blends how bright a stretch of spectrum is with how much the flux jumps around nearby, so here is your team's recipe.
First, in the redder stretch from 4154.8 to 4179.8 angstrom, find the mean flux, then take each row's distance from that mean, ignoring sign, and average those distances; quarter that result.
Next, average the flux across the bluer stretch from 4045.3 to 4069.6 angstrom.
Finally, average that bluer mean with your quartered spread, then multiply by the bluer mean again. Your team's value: 0.86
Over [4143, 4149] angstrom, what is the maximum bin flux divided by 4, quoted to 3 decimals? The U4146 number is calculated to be 0.302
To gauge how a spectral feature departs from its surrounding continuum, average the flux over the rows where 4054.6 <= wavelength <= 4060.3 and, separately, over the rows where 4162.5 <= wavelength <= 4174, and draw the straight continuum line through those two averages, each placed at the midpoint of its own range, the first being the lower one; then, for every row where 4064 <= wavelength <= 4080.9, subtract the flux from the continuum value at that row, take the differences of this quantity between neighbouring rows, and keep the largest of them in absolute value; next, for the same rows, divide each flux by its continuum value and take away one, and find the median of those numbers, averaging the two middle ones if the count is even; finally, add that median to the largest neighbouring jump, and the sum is 0.25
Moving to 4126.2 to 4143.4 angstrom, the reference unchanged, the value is 0.16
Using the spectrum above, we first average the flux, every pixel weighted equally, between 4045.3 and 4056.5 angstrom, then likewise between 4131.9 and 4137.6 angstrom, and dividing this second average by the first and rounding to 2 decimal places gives 1.08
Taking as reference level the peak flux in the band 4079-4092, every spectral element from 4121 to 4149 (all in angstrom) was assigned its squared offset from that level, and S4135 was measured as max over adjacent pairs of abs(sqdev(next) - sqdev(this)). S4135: 0.11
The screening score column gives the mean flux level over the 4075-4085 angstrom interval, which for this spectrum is 1.31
